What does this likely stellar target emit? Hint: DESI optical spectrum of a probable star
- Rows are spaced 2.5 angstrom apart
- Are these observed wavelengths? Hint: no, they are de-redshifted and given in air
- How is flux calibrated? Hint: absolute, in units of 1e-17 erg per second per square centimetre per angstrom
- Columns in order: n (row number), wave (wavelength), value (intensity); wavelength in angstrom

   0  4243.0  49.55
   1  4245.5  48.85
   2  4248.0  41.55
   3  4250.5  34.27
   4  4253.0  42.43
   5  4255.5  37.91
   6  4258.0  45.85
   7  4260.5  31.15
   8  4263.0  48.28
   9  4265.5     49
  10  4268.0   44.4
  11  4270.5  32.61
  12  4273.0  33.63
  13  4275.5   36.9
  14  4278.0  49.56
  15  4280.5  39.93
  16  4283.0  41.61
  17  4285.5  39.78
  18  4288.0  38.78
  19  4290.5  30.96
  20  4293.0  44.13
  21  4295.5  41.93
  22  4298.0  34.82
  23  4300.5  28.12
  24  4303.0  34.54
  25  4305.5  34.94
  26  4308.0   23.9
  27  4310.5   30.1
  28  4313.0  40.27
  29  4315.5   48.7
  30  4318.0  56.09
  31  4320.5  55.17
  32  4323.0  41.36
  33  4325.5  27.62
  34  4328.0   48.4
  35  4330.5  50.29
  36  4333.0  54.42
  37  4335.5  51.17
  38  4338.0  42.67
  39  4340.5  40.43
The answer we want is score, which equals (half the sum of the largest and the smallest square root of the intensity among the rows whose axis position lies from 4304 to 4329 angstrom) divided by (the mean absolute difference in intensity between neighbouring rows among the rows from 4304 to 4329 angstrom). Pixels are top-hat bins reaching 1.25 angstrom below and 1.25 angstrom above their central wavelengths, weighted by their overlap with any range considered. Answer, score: 0.60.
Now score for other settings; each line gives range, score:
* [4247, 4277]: 0.85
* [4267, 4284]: 0.96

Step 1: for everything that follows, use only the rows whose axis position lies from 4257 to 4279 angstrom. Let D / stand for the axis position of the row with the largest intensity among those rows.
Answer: 4278.0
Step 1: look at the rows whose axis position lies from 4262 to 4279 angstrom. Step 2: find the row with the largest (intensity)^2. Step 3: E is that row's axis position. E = 4278.0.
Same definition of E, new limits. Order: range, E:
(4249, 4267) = 4265.5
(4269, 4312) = 4278.0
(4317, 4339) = 4318.0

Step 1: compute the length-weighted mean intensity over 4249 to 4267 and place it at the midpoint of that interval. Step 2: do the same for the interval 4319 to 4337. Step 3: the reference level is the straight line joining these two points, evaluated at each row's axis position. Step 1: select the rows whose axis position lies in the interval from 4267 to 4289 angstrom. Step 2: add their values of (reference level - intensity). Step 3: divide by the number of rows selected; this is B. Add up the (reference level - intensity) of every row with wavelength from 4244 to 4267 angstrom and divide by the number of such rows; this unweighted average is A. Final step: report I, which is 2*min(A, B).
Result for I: -2.1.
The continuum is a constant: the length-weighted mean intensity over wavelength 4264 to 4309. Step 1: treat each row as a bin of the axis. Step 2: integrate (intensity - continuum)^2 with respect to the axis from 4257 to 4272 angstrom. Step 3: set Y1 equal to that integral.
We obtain 1015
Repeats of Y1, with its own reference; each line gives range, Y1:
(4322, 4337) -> 2082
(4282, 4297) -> 303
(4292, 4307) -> 489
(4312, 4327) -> 2201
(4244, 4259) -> 595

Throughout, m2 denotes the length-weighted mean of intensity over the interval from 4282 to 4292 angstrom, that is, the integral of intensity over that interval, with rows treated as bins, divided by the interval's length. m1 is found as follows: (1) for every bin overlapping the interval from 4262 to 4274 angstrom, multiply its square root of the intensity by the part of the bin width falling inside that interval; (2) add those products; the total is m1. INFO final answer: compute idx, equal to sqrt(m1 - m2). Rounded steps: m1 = 77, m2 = 38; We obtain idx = 6.3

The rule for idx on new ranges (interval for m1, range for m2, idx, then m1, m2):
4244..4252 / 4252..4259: 3.1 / 52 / 42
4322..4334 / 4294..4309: 6.8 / 79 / 33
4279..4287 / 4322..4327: 4.0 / 51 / 35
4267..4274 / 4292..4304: 2.4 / 42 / 37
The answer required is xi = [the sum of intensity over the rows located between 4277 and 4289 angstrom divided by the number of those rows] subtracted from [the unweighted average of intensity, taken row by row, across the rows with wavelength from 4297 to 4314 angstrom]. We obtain -10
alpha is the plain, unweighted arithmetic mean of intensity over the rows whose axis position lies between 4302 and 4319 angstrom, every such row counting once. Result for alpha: 38.4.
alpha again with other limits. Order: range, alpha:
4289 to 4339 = 41.0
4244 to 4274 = 40.8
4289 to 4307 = 35.6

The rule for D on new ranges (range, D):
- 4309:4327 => 4318.0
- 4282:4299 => 4293.0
